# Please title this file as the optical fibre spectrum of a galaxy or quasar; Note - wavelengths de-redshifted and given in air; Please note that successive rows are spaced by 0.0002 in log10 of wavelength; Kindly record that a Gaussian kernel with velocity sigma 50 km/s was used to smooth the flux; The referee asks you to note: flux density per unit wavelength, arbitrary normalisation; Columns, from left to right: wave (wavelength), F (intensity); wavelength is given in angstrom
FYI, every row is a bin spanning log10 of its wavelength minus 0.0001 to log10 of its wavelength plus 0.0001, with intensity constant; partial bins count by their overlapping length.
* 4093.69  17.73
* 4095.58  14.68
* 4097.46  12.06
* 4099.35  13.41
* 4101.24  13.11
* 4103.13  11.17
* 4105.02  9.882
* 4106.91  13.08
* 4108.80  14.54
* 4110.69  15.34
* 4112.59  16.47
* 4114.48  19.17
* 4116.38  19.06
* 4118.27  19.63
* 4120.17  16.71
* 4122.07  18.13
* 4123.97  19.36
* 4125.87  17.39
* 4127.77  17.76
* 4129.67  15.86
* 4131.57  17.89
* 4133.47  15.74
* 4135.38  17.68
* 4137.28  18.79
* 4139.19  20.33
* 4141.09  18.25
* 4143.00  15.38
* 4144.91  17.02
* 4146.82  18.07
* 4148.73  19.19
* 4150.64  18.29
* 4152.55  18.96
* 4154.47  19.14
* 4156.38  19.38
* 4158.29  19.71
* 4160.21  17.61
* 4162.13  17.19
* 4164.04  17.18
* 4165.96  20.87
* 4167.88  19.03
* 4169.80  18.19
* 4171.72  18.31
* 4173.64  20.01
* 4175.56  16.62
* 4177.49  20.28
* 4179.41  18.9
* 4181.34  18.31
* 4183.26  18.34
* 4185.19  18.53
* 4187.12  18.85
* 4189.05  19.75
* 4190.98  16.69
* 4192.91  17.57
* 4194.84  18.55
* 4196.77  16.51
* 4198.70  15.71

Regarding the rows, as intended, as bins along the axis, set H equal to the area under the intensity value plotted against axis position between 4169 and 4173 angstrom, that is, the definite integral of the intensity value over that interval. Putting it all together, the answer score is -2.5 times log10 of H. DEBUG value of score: -4.67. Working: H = 74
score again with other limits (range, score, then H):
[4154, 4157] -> -4.41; 58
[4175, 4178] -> -4.35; 55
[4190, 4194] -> -4.59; 69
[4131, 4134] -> -4.26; 51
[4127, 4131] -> -4.57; 68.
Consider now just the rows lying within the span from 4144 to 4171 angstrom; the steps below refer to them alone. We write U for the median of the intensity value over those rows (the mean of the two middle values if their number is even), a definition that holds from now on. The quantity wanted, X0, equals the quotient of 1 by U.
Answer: 0.0537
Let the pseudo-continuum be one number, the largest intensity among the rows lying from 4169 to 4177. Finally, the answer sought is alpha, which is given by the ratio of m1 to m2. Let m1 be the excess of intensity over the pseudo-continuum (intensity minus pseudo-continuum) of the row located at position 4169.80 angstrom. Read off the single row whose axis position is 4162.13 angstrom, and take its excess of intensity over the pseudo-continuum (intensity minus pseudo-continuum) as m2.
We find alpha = 0.6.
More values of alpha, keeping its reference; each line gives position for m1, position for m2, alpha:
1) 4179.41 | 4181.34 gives 0.7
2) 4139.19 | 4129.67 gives -0.1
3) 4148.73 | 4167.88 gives 0.8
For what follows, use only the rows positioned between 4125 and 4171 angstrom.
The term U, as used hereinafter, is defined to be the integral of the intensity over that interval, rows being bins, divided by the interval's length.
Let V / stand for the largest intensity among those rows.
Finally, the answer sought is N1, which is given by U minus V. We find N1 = -2.7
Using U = 18.1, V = 20.87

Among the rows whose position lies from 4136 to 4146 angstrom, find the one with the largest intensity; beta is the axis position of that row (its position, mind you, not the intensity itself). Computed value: 4139.19 angstrom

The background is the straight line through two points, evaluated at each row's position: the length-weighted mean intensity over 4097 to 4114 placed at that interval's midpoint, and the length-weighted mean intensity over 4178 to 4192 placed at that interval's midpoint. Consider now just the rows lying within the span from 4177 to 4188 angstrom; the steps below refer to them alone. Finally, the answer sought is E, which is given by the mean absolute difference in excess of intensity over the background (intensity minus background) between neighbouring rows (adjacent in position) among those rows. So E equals 0.51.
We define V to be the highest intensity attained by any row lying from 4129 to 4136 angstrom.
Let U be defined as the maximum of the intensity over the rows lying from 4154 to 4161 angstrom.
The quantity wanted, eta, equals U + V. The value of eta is 37.6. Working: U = 19.71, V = 17.89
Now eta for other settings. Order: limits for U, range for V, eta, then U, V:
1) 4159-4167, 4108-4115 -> 40.0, 20.87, 19.17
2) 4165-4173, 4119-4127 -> 40.2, 20.87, 19.36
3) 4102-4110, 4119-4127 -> 33.9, 14.54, 19.36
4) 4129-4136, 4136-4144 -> 38.2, 17.89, 20.33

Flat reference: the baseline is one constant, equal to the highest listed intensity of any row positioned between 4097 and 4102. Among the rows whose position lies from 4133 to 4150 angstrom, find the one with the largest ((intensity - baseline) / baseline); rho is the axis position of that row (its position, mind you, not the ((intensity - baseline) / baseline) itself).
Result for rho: 4139.19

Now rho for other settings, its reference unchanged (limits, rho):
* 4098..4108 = 4099.35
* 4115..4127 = 4118.27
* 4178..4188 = 4179.41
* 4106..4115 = 4114.48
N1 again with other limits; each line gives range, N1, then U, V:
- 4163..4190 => -2.1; 18.8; 20.87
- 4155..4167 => -2.2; 18.7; 20.87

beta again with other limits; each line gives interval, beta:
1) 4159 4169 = 4165.96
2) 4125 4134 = 4131.57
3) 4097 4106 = 4099.35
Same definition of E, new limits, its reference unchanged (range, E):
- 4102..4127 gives 1.53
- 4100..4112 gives 1.71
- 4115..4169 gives 1.40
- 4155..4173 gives 1.20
